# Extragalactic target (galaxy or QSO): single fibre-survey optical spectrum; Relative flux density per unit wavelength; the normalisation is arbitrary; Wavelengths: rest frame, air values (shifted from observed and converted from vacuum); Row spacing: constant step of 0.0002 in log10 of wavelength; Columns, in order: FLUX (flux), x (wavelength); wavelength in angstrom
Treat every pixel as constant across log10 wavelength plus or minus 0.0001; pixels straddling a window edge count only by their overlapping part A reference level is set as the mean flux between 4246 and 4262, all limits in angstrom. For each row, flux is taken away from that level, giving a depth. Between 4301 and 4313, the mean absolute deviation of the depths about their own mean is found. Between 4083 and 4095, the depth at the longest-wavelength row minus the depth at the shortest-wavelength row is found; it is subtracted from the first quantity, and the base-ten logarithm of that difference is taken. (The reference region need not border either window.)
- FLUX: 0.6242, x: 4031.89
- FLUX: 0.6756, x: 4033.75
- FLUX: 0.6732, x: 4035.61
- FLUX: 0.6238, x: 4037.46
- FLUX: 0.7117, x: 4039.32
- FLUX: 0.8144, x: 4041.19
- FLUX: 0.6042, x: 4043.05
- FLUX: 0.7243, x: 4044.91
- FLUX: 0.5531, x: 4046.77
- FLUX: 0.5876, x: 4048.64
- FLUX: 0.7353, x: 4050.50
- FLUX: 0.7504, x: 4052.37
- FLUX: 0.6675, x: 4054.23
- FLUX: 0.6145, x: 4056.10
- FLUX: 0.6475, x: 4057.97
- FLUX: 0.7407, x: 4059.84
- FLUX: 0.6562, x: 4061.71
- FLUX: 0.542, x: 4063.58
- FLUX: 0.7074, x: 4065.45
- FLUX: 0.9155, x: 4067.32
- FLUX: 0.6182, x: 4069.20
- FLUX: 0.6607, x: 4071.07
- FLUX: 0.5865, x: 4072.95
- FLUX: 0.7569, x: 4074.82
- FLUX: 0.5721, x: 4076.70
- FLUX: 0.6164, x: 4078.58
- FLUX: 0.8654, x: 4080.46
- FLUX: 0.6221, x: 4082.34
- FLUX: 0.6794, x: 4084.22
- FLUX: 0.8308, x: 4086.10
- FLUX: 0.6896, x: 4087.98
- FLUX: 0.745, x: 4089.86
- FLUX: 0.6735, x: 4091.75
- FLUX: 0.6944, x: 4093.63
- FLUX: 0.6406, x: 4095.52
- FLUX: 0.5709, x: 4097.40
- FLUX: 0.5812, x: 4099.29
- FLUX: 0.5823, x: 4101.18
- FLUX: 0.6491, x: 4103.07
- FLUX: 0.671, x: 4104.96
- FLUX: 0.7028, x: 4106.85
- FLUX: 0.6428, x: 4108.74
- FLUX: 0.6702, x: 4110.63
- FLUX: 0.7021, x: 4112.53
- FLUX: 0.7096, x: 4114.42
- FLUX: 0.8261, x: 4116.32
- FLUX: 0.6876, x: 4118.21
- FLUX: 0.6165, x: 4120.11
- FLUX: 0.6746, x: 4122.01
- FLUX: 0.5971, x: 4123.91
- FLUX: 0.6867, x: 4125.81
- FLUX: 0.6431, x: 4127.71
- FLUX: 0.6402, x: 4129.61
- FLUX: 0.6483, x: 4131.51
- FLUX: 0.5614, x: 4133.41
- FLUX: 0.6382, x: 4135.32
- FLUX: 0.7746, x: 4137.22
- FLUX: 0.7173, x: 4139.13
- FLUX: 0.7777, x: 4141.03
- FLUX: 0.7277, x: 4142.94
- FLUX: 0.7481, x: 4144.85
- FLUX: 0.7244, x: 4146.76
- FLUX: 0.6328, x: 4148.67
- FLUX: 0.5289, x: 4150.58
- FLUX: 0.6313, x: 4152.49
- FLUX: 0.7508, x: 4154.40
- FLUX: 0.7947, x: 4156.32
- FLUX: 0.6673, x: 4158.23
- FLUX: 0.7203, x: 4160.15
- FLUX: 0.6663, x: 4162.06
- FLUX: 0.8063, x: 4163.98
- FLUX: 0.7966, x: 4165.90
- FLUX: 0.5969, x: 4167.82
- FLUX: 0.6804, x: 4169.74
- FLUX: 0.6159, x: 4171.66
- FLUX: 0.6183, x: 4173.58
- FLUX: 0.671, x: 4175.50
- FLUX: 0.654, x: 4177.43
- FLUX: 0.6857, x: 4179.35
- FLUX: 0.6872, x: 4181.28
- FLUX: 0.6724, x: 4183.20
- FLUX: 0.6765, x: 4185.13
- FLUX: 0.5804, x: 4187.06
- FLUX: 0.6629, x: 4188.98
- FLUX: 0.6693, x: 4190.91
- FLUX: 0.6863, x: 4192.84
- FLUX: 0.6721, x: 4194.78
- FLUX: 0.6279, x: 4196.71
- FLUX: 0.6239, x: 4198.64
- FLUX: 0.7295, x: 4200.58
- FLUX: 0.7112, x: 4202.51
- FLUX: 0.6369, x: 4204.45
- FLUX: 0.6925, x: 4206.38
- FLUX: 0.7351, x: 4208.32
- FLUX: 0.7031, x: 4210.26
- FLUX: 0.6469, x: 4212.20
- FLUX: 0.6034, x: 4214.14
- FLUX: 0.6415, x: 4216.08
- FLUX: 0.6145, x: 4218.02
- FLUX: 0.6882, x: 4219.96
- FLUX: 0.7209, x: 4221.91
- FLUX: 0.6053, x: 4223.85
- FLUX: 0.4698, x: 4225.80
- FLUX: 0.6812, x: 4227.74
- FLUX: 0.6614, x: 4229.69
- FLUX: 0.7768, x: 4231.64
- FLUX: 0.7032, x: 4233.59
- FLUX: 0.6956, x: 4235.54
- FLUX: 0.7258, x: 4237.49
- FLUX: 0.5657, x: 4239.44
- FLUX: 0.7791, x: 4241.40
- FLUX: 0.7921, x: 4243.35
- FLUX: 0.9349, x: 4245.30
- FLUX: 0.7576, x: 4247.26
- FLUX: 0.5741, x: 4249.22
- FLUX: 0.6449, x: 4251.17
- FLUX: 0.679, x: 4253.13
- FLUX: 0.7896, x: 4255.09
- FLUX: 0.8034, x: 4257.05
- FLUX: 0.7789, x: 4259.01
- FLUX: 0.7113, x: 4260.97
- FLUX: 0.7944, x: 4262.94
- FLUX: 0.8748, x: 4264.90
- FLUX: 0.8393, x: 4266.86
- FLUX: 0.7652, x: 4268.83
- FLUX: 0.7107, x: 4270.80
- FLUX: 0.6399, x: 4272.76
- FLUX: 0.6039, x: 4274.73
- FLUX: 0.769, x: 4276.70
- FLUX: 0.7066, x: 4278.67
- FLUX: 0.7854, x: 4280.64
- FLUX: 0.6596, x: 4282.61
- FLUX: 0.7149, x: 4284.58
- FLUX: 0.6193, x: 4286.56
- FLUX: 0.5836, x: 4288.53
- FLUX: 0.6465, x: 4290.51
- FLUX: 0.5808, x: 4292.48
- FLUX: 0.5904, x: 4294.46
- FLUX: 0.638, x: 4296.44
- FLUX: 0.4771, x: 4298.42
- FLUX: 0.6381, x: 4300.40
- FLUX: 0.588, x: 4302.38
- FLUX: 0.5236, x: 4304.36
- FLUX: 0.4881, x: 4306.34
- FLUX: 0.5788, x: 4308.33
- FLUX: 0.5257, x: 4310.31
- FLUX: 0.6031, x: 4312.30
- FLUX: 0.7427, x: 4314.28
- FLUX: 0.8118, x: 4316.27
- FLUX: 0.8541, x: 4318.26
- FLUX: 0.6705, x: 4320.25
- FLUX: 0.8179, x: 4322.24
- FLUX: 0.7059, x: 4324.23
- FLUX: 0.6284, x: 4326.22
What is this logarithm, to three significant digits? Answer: -1.27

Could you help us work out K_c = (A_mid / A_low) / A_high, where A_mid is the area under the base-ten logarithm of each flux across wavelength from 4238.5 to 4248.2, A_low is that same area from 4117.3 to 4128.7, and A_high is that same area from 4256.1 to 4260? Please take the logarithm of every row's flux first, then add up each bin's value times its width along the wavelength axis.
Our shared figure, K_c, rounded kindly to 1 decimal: -1.4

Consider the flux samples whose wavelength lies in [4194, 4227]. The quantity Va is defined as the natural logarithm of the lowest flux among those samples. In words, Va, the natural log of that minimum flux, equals -0.76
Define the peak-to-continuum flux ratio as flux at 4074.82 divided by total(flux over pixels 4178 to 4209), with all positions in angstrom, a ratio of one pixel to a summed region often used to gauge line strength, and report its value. 0.070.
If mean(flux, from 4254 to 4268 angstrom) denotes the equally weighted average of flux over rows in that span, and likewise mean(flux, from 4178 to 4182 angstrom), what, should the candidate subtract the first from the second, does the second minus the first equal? -0.11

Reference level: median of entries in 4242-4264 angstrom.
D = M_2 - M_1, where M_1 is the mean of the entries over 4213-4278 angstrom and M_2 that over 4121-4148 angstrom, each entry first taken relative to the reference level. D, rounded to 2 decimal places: -0.03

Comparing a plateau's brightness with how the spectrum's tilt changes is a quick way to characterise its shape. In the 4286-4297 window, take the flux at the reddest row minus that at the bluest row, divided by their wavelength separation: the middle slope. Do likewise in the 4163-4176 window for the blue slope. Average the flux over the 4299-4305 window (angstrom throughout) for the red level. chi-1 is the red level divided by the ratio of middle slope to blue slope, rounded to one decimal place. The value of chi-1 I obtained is -3.6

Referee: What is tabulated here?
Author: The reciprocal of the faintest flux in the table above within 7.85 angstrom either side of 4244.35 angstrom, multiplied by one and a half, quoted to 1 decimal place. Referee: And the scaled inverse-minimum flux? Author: 2.7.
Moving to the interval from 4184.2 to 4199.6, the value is 2.6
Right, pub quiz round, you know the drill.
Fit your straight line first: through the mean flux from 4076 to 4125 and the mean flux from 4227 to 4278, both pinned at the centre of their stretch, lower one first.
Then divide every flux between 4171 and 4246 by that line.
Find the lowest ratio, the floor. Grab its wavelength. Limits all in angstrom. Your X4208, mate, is 4225.80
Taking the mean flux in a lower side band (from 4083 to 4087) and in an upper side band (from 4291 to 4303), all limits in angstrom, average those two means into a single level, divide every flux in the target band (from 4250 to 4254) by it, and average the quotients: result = 0.99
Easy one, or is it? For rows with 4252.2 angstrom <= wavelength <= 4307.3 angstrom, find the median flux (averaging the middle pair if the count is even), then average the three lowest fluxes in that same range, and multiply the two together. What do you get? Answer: 0.332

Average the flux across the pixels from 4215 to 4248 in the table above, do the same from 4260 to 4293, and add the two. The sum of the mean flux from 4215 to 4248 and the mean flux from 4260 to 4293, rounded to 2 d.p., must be 1.40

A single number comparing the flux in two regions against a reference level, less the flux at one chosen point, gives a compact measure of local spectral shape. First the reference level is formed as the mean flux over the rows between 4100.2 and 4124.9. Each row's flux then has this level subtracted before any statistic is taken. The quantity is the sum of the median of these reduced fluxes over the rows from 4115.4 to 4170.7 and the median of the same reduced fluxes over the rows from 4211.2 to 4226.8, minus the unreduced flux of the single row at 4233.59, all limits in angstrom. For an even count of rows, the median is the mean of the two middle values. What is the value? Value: -0.74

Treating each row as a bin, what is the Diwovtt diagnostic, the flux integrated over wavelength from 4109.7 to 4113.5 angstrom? 2.6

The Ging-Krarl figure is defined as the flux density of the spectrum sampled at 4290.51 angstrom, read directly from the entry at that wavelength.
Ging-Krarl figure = 0.6465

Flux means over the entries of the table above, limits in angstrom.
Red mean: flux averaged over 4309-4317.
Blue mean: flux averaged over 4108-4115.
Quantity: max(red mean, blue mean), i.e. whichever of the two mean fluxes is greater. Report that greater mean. 0.681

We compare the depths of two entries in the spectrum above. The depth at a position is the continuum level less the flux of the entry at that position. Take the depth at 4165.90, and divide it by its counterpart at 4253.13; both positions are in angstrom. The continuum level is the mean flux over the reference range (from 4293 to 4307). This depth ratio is 2.0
